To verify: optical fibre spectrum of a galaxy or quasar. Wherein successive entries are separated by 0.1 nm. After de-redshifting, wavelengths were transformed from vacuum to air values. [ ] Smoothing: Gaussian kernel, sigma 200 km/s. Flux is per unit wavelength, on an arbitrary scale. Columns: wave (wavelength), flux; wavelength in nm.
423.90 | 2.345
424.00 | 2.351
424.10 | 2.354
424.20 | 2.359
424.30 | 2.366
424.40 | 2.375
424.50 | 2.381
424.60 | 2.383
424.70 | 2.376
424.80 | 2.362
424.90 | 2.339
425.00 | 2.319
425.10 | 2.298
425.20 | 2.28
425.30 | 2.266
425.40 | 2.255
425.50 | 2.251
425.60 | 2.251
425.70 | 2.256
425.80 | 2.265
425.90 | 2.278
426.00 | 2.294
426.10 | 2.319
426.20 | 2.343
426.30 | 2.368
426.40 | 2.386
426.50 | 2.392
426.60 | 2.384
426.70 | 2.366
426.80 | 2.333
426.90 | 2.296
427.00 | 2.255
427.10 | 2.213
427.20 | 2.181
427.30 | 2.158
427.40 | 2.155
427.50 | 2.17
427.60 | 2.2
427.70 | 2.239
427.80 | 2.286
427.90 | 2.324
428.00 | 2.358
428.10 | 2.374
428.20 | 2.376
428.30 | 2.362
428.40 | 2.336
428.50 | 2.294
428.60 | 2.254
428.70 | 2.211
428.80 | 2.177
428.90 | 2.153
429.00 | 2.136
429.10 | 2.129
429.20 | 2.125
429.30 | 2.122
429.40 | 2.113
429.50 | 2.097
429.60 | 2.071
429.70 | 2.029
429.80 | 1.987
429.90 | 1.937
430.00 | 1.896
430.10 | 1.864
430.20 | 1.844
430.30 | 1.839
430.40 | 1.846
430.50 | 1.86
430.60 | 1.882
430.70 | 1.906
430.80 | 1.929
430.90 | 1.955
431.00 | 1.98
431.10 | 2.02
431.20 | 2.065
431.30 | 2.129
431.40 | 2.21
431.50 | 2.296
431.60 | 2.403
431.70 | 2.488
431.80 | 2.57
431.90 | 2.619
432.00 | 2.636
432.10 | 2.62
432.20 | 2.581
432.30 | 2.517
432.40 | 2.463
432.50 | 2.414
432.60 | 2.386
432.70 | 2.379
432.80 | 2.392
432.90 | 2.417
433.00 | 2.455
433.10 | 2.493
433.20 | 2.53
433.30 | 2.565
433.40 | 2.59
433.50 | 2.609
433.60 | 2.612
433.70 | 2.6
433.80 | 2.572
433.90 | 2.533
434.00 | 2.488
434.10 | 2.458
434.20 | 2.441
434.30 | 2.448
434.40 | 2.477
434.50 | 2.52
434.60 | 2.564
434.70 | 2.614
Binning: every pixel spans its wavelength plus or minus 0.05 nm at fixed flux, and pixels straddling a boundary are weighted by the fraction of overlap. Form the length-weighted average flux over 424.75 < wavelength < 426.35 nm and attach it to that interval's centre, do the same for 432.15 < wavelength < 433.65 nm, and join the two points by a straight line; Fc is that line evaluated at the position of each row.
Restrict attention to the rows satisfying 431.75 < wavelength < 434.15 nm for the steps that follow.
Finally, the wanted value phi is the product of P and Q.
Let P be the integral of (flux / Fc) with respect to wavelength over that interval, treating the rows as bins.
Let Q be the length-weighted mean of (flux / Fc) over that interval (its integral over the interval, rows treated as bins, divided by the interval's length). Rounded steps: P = 2.43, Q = 1.01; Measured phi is 2.45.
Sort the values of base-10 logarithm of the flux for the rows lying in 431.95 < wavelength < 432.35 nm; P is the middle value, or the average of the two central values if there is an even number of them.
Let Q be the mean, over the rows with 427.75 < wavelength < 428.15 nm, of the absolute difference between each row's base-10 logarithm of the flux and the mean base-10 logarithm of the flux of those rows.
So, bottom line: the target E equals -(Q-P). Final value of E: 0.41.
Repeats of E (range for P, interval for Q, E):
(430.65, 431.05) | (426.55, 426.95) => 0.28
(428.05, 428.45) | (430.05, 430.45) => 0.37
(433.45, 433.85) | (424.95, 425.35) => 0.41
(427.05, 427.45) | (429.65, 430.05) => 0.33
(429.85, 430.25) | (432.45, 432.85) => 0.27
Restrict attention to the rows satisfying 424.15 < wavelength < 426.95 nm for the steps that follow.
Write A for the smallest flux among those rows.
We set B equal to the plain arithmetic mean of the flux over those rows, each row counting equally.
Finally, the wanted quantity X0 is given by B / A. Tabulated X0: 1.03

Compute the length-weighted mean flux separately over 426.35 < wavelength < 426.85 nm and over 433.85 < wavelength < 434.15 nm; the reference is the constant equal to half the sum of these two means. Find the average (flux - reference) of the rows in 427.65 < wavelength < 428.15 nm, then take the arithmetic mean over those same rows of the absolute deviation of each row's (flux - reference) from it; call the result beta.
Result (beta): 0.043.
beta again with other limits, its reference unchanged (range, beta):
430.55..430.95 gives 0.024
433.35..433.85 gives 0.012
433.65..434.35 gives 0.054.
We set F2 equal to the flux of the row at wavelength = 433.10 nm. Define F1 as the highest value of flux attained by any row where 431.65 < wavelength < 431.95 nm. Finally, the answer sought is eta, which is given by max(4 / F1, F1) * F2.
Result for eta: 6.5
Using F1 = 2.619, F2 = 2.493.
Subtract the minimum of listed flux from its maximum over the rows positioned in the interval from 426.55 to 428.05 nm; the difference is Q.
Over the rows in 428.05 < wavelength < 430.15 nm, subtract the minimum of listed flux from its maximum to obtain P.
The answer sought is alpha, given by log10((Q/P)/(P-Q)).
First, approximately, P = 0.51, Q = 0.23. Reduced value 0.2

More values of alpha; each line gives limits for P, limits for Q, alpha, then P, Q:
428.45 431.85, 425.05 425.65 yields -1.0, 0.73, 0.05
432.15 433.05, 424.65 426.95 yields 1.1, 0.20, 0.14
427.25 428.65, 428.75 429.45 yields 0.3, 0.22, 0.06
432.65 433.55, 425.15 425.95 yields -0.2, 0.23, 0.03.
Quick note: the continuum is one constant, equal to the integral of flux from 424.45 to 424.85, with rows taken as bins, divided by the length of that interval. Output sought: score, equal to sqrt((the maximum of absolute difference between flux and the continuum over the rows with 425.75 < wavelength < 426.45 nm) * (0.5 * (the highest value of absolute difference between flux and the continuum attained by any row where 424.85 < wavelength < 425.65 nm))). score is 0.083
